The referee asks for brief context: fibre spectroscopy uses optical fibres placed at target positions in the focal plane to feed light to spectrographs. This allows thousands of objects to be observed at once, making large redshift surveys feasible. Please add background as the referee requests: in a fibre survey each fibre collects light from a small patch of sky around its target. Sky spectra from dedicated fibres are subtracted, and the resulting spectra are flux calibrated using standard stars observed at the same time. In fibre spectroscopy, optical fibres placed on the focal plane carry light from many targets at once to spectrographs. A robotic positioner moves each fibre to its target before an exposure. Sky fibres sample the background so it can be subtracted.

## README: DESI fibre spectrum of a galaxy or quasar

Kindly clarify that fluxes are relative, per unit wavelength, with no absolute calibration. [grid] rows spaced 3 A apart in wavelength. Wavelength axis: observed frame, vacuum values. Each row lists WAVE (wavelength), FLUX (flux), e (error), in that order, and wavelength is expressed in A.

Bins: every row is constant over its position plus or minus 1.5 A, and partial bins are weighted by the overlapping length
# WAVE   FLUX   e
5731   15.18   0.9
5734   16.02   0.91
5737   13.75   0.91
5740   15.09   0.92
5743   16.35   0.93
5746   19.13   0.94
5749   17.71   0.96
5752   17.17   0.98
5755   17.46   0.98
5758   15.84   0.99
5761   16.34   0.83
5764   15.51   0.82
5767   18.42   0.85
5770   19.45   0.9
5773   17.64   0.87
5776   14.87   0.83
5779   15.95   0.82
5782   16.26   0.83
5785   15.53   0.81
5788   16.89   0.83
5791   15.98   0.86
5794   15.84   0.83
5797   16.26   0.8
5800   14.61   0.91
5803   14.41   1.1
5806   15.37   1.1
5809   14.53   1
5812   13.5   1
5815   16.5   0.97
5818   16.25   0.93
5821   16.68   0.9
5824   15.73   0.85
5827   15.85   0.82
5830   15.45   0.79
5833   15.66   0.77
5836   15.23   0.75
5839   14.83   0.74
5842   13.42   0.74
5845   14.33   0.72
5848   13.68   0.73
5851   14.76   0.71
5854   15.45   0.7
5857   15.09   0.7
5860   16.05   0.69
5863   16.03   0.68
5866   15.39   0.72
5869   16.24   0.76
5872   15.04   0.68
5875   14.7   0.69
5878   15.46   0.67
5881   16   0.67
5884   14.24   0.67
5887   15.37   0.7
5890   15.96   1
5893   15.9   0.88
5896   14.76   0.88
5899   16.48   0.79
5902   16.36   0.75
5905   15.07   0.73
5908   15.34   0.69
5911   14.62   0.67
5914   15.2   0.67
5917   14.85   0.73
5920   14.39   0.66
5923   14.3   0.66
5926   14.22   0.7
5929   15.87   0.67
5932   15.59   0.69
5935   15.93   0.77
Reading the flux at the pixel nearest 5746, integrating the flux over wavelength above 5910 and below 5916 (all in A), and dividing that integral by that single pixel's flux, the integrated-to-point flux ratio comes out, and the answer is 4.68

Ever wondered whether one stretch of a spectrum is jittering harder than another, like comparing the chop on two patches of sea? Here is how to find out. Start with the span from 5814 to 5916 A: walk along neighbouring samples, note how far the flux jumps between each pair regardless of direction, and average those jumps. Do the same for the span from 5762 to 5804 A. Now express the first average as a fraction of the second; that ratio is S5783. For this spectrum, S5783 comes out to 0.59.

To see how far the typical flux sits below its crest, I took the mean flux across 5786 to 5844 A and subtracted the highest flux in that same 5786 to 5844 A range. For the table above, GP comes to -1.5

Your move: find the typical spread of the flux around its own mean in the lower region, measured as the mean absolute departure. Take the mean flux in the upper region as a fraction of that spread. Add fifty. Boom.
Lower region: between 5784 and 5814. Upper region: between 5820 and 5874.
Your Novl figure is 69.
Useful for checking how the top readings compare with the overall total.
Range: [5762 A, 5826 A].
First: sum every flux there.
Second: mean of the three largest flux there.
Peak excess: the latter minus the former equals -318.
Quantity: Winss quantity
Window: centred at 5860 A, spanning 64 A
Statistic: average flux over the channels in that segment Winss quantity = 15.2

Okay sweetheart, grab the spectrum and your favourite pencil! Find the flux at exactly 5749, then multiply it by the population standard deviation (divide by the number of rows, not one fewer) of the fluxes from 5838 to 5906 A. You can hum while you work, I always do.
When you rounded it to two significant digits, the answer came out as 14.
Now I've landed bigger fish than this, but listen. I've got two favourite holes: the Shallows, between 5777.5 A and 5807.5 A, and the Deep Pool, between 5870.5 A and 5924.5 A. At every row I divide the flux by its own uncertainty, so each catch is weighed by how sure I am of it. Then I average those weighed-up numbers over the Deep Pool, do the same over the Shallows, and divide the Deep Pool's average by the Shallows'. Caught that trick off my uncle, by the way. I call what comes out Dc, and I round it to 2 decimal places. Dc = 1.17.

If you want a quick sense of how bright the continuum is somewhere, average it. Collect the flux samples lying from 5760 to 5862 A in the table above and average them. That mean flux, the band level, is 15.7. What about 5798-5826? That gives 15.3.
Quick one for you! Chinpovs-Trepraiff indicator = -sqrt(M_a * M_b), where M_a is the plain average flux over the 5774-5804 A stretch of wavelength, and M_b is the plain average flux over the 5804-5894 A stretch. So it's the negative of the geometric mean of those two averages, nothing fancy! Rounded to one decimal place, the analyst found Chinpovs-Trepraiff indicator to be -15.5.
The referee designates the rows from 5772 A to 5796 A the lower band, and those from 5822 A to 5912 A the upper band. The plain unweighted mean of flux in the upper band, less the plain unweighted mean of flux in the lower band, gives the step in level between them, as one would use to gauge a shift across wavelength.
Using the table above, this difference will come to -0.8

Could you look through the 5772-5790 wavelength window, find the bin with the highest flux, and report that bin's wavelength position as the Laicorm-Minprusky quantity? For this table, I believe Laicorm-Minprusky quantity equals 5773 A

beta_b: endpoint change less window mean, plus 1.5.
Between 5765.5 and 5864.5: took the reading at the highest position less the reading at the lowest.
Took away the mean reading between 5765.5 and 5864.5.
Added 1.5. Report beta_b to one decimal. -16.5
